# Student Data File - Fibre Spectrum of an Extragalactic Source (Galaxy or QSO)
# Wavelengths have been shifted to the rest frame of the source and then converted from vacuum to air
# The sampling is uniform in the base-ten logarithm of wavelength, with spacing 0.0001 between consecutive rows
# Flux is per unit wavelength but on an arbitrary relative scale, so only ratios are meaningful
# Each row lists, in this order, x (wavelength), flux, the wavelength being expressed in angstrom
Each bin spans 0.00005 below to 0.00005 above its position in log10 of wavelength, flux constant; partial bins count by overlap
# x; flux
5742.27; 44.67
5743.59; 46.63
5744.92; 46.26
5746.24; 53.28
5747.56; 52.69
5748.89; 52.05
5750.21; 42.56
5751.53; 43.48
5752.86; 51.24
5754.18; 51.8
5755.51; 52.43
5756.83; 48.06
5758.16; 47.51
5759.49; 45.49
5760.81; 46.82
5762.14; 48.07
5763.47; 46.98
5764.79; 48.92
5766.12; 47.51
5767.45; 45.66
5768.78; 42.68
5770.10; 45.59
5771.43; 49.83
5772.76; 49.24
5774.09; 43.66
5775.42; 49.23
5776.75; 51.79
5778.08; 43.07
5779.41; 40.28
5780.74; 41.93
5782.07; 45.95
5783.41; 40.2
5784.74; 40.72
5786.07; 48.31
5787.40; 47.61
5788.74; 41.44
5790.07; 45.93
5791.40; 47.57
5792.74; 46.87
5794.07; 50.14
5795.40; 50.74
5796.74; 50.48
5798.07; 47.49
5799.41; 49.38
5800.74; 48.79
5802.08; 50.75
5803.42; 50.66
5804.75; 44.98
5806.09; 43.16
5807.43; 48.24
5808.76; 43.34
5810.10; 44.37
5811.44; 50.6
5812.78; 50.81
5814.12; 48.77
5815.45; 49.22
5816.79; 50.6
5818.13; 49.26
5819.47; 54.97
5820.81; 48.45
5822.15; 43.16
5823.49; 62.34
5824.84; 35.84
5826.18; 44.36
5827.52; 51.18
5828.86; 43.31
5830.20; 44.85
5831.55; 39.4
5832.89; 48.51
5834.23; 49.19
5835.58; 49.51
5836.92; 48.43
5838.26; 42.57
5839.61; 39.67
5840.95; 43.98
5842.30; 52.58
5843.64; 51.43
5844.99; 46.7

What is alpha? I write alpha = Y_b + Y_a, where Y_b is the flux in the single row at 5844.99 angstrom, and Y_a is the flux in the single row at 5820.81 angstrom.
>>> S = 95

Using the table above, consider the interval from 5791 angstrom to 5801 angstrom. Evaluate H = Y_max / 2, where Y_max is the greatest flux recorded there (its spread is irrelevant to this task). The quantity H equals 25.4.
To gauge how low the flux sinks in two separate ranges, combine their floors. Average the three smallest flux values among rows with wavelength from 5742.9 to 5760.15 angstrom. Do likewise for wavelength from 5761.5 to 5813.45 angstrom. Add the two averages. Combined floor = 84.2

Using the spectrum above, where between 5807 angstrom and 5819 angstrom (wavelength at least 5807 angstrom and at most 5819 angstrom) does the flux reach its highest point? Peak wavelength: 5812.78 angstrom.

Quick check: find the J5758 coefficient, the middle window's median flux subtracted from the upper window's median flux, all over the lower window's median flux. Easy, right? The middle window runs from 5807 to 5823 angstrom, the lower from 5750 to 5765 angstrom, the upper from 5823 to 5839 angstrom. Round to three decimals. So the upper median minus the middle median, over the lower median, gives -0.049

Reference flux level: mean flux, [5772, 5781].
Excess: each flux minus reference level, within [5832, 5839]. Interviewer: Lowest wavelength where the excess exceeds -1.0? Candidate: 5832.89 angstrom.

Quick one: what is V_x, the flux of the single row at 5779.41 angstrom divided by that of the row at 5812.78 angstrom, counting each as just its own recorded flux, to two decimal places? 0.79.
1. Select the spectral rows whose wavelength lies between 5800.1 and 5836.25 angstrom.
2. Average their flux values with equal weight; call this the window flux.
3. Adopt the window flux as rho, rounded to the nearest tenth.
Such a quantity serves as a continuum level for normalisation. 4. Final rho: 47.7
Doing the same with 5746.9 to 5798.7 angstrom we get 47.0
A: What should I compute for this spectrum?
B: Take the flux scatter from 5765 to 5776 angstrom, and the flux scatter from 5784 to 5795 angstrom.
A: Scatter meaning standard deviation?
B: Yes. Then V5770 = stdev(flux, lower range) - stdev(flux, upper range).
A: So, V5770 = -0.6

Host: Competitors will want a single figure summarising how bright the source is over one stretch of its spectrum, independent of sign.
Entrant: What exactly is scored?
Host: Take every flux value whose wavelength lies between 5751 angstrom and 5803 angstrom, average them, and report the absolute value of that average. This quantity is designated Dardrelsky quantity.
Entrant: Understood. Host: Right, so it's 47.0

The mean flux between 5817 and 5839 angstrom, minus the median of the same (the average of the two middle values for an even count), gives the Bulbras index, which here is -1.2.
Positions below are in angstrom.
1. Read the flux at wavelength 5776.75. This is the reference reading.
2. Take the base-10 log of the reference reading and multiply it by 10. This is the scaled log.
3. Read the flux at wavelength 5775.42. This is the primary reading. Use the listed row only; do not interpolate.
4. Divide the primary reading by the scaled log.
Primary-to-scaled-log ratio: 2.87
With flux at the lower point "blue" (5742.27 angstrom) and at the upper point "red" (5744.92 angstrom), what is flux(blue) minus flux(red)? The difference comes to -2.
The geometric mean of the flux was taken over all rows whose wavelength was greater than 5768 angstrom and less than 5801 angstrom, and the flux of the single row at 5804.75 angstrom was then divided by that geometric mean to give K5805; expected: 0.97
